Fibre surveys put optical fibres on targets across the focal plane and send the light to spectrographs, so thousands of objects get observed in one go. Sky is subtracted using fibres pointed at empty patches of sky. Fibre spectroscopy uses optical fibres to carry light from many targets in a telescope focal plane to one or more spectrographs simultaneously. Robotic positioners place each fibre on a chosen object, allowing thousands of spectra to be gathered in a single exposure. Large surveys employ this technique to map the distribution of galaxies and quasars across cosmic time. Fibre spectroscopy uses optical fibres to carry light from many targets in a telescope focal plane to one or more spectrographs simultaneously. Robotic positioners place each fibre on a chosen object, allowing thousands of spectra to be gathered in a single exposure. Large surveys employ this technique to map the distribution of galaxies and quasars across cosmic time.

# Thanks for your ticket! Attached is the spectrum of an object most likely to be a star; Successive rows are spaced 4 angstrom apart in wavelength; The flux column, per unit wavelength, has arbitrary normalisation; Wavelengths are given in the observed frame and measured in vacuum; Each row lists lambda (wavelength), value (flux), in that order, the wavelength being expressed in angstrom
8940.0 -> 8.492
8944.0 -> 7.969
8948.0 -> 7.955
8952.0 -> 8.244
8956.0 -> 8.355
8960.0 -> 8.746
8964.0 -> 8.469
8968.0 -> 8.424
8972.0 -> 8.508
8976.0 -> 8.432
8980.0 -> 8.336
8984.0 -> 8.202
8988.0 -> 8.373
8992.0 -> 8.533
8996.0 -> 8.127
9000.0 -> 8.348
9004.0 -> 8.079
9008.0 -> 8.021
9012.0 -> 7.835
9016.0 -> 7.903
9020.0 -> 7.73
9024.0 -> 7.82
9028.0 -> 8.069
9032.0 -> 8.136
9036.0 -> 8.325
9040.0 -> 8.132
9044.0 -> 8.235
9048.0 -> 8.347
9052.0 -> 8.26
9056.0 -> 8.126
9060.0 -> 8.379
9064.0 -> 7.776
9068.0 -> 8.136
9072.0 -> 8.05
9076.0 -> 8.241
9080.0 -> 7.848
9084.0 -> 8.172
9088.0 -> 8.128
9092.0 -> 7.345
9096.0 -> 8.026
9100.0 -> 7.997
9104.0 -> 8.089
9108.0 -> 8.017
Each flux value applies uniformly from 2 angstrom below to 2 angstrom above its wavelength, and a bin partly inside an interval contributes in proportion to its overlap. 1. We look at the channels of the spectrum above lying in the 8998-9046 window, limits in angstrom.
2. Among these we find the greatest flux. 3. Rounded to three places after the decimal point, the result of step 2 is 8.348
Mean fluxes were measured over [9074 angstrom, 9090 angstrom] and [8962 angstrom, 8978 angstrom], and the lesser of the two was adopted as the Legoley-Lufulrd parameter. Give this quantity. 8.10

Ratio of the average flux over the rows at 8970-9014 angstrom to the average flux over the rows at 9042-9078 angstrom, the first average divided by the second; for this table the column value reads 1.01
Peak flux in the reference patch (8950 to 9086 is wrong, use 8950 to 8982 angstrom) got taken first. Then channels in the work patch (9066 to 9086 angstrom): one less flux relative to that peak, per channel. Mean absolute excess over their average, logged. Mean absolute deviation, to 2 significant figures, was 0.013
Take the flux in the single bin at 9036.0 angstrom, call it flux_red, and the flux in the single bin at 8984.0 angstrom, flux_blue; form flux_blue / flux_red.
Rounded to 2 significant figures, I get 0.99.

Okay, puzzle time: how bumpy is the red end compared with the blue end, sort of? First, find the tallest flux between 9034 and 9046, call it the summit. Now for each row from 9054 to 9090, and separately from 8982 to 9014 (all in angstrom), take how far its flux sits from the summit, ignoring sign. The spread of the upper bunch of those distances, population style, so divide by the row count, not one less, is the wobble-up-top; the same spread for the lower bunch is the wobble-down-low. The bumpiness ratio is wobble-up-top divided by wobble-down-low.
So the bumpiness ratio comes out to 1.1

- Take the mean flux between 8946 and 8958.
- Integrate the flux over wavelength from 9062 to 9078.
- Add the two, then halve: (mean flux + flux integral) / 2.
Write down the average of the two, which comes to 68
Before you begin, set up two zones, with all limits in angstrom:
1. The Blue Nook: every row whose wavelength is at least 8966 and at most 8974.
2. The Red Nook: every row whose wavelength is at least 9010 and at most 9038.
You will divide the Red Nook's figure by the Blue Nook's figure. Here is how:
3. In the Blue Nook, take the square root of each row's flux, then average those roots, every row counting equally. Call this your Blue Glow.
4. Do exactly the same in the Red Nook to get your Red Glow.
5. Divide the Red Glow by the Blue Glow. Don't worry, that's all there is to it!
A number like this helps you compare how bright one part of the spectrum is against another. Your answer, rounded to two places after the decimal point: 0.97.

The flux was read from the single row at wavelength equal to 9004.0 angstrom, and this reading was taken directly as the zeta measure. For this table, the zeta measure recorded 8.079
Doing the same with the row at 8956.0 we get 8.355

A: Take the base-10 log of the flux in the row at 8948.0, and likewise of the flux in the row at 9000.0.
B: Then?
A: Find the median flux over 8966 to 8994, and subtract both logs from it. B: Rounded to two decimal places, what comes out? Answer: 6.60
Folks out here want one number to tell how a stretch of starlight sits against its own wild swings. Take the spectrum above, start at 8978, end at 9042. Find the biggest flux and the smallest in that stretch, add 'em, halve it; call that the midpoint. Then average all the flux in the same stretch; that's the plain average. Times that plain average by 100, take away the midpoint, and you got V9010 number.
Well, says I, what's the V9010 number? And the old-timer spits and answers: 804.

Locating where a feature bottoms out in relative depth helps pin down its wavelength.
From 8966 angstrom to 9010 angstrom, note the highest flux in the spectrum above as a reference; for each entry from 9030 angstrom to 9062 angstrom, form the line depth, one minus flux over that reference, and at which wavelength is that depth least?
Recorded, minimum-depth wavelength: 9060.0 angstrom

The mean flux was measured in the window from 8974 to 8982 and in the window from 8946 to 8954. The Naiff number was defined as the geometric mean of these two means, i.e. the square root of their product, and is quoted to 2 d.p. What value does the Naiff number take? 8.24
